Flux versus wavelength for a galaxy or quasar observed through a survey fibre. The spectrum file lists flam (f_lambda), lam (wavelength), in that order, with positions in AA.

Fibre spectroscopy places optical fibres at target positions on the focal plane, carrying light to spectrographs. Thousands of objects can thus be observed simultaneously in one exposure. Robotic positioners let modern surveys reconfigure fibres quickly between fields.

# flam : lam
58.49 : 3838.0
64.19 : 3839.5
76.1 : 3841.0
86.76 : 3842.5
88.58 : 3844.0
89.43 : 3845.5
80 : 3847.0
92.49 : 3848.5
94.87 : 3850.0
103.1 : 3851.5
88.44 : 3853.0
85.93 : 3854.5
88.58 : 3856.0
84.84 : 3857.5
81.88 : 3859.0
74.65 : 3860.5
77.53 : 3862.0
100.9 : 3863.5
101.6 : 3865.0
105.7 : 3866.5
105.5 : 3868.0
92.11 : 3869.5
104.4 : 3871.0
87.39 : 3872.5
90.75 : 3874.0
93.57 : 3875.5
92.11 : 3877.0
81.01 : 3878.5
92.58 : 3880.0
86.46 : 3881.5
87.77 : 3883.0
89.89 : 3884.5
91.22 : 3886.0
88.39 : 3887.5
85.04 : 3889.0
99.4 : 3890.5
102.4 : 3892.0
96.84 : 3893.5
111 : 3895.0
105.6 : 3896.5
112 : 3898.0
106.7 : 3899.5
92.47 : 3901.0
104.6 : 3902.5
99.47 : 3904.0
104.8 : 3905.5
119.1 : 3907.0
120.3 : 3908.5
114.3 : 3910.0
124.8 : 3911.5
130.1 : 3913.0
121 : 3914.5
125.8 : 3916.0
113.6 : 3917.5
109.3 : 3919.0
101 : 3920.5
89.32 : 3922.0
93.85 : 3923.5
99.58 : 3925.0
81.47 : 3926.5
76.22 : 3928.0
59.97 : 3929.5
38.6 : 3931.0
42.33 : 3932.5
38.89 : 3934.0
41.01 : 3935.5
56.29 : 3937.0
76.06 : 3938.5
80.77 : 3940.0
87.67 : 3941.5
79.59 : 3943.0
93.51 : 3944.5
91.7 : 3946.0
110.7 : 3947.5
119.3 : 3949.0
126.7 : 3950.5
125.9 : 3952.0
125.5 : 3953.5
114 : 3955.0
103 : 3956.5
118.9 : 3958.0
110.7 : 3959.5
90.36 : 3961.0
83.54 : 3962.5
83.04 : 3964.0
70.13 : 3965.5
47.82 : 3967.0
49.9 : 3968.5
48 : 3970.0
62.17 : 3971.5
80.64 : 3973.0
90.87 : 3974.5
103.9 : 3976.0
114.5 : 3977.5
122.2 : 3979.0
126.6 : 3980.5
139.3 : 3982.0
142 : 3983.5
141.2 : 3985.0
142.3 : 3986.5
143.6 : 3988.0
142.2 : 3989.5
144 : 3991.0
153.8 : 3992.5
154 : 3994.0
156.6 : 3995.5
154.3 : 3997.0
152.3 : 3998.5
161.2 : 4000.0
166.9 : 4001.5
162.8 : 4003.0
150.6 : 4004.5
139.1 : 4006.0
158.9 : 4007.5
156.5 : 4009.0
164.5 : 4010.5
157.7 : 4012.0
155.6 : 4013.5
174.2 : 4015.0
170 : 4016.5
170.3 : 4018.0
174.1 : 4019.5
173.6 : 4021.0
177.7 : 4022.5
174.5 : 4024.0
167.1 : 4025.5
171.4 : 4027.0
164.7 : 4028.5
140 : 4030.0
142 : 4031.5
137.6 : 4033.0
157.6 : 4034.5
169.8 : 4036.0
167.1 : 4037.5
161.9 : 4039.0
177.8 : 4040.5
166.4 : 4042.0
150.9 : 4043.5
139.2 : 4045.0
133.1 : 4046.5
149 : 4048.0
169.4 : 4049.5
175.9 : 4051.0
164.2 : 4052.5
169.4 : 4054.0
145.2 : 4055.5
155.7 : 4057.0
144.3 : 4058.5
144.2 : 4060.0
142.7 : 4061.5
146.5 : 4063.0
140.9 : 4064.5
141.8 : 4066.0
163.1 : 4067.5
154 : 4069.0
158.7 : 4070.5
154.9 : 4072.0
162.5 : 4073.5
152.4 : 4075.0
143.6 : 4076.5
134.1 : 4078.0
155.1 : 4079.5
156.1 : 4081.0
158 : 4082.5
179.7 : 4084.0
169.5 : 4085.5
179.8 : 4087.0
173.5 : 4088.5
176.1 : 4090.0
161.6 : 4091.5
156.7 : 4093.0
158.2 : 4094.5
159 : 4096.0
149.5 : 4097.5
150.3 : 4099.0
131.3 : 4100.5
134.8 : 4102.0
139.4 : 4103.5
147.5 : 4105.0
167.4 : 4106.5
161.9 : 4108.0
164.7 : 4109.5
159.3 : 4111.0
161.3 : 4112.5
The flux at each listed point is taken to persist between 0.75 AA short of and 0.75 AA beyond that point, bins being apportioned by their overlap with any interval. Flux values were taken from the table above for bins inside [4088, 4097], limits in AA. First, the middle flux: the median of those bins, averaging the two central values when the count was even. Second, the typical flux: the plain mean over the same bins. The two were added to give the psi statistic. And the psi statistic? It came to 324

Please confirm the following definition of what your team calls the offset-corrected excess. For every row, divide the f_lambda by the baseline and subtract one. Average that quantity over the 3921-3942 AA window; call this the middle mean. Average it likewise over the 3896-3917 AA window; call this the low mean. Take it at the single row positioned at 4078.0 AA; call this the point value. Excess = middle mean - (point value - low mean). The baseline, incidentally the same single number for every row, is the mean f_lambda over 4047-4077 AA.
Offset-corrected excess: -0.69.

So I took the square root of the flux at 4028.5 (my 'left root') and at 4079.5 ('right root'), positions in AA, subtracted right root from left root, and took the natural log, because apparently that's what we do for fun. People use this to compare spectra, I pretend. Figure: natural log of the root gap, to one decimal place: -1.0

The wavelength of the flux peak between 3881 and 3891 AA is 3890.5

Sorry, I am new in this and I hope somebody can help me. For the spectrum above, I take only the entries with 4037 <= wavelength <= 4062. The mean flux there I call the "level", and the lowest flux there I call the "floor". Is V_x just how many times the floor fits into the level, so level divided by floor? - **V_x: 1.174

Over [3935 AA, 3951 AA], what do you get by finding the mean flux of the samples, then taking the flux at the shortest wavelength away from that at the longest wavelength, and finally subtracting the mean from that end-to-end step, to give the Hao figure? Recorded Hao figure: -2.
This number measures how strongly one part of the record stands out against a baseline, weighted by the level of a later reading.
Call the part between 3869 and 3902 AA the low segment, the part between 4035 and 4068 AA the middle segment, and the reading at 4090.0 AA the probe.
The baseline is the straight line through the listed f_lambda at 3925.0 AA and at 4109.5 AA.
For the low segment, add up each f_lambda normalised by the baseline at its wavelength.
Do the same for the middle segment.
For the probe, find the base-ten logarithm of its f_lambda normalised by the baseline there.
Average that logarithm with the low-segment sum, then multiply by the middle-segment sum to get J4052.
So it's 290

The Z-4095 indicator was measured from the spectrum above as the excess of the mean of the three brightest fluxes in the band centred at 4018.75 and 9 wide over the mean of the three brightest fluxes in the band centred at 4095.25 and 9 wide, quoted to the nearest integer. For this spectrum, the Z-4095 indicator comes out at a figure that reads 16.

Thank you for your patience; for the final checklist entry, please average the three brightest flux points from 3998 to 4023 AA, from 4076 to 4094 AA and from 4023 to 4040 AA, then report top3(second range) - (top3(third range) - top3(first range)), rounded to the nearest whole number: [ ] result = 182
